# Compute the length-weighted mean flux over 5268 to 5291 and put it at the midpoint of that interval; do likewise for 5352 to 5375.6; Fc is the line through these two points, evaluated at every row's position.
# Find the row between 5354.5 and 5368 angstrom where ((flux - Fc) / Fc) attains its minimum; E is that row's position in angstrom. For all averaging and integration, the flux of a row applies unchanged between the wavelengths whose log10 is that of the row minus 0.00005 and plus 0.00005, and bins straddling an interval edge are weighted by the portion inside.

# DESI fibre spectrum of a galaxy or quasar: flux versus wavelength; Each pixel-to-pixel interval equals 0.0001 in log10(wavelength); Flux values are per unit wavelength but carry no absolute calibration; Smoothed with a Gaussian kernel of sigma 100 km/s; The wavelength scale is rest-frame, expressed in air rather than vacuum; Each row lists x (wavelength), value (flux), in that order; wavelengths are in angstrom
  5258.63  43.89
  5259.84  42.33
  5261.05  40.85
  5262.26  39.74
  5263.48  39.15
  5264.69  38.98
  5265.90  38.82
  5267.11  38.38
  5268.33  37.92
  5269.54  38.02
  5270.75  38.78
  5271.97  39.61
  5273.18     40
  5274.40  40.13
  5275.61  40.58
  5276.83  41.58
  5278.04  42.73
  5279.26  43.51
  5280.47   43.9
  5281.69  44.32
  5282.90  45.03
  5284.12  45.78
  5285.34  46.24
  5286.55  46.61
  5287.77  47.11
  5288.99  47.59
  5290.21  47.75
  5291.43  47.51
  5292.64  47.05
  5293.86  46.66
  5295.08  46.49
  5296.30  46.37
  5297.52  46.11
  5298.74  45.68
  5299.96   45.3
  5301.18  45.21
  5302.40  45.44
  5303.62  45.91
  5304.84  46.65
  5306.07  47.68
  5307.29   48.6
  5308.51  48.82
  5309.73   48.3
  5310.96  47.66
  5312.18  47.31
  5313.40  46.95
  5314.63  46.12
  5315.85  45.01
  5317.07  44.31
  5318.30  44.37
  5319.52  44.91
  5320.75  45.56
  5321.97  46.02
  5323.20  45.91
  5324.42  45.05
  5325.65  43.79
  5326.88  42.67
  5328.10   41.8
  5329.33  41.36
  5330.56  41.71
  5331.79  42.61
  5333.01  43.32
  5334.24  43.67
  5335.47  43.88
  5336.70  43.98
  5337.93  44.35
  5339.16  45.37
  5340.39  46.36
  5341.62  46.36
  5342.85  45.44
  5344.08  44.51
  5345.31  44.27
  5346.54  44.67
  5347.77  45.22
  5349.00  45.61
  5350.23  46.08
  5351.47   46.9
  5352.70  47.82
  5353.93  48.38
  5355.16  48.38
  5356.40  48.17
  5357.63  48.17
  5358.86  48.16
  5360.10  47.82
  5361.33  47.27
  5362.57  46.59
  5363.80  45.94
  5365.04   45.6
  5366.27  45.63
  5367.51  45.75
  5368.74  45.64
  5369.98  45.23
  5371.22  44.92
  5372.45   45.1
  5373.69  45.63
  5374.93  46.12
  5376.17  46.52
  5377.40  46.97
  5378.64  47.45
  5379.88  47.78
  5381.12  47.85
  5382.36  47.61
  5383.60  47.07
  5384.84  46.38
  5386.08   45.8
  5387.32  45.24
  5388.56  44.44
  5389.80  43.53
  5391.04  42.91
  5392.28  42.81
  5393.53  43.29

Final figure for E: 5366.27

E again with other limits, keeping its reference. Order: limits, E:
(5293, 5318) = 5317.07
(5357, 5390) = 5389.80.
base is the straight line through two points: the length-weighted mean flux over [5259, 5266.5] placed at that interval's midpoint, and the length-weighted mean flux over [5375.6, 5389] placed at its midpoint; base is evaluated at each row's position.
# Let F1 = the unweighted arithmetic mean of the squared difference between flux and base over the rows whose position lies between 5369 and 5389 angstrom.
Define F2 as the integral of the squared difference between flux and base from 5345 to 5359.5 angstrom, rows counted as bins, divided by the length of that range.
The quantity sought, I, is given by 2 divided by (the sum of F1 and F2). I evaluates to 0.32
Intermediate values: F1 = 1.2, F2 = 5.0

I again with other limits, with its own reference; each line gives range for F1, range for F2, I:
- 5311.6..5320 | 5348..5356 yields 0.15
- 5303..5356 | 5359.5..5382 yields 0.23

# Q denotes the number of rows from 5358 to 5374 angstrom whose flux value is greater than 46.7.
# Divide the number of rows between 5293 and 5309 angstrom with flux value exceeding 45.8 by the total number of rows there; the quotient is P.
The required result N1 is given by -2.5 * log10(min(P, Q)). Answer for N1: 0.4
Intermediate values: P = 0.7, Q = 3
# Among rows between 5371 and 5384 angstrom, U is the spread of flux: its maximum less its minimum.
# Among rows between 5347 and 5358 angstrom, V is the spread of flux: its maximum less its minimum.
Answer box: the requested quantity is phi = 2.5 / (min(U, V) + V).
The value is 0.41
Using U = 2.9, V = 3.16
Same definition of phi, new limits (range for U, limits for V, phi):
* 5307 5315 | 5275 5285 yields 0.32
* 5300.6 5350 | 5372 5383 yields 0.45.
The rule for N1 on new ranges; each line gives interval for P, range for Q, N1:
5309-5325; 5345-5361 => 0.7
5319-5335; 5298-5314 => 2.0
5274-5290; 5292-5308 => 1.3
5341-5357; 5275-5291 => 0.7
